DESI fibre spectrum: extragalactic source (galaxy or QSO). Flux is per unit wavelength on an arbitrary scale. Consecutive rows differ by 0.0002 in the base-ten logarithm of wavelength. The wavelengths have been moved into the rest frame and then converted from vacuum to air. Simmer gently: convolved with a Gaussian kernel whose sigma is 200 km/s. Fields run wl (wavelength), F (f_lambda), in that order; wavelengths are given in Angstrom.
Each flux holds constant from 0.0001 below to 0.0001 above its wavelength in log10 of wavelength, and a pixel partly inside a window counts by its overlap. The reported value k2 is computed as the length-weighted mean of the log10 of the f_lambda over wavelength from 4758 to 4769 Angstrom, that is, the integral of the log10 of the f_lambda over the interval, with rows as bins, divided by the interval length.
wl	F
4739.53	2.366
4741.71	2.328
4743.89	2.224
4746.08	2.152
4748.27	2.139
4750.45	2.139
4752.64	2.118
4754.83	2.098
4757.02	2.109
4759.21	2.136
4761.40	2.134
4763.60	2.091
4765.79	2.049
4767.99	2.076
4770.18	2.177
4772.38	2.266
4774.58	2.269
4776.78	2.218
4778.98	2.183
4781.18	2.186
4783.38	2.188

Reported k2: 0.322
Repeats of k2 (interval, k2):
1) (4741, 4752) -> 0.340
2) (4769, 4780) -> 0.347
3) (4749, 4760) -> 0.327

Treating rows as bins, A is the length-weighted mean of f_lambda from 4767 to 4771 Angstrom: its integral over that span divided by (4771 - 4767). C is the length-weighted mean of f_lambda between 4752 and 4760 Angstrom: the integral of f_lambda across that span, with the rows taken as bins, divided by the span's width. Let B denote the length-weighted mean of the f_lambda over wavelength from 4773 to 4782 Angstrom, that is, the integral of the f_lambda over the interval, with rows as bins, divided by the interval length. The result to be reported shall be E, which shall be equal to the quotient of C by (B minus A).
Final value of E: 24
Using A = 2.13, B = 2.22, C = 2.11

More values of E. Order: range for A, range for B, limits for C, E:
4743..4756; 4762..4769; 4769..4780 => -32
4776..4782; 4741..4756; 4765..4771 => -73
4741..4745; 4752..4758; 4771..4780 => -14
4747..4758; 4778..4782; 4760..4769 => 33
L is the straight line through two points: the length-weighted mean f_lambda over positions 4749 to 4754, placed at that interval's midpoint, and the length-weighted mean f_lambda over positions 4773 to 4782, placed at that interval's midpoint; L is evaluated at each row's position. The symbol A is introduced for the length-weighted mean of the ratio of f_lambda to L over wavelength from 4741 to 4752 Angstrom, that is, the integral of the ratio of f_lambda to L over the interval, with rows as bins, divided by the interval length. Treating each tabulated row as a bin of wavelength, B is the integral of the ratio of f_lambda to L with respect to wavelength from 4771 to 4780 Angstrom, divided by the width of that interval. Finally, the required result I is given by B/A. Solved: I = 0.97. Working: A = 1.04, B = 1.01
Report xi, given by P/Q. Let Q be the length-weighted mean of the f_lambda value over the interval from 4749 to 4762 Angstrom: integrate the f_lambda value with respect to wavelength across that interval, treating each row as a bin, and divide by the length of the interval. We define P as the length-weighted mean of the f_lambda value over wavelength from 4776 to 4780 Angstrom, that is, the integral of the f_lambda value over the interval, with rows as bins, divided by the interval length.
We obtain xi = 1.04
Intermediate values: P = 2.20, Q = 2.12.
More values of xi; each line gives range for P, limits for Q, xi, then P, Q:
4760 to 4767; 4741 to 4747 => 0.94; 2.09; 2.23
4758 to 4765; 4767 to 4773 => 0.98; 2.12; 2.17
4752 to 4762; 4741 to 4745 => 0.93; 2.12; 2.27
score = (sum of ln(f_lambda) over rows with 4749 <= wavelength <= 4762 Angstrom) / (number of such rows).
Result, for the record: 0.752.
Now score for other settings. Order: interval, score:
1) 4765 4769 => 0.724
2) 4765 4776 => 0.773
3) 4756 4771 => 0.747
